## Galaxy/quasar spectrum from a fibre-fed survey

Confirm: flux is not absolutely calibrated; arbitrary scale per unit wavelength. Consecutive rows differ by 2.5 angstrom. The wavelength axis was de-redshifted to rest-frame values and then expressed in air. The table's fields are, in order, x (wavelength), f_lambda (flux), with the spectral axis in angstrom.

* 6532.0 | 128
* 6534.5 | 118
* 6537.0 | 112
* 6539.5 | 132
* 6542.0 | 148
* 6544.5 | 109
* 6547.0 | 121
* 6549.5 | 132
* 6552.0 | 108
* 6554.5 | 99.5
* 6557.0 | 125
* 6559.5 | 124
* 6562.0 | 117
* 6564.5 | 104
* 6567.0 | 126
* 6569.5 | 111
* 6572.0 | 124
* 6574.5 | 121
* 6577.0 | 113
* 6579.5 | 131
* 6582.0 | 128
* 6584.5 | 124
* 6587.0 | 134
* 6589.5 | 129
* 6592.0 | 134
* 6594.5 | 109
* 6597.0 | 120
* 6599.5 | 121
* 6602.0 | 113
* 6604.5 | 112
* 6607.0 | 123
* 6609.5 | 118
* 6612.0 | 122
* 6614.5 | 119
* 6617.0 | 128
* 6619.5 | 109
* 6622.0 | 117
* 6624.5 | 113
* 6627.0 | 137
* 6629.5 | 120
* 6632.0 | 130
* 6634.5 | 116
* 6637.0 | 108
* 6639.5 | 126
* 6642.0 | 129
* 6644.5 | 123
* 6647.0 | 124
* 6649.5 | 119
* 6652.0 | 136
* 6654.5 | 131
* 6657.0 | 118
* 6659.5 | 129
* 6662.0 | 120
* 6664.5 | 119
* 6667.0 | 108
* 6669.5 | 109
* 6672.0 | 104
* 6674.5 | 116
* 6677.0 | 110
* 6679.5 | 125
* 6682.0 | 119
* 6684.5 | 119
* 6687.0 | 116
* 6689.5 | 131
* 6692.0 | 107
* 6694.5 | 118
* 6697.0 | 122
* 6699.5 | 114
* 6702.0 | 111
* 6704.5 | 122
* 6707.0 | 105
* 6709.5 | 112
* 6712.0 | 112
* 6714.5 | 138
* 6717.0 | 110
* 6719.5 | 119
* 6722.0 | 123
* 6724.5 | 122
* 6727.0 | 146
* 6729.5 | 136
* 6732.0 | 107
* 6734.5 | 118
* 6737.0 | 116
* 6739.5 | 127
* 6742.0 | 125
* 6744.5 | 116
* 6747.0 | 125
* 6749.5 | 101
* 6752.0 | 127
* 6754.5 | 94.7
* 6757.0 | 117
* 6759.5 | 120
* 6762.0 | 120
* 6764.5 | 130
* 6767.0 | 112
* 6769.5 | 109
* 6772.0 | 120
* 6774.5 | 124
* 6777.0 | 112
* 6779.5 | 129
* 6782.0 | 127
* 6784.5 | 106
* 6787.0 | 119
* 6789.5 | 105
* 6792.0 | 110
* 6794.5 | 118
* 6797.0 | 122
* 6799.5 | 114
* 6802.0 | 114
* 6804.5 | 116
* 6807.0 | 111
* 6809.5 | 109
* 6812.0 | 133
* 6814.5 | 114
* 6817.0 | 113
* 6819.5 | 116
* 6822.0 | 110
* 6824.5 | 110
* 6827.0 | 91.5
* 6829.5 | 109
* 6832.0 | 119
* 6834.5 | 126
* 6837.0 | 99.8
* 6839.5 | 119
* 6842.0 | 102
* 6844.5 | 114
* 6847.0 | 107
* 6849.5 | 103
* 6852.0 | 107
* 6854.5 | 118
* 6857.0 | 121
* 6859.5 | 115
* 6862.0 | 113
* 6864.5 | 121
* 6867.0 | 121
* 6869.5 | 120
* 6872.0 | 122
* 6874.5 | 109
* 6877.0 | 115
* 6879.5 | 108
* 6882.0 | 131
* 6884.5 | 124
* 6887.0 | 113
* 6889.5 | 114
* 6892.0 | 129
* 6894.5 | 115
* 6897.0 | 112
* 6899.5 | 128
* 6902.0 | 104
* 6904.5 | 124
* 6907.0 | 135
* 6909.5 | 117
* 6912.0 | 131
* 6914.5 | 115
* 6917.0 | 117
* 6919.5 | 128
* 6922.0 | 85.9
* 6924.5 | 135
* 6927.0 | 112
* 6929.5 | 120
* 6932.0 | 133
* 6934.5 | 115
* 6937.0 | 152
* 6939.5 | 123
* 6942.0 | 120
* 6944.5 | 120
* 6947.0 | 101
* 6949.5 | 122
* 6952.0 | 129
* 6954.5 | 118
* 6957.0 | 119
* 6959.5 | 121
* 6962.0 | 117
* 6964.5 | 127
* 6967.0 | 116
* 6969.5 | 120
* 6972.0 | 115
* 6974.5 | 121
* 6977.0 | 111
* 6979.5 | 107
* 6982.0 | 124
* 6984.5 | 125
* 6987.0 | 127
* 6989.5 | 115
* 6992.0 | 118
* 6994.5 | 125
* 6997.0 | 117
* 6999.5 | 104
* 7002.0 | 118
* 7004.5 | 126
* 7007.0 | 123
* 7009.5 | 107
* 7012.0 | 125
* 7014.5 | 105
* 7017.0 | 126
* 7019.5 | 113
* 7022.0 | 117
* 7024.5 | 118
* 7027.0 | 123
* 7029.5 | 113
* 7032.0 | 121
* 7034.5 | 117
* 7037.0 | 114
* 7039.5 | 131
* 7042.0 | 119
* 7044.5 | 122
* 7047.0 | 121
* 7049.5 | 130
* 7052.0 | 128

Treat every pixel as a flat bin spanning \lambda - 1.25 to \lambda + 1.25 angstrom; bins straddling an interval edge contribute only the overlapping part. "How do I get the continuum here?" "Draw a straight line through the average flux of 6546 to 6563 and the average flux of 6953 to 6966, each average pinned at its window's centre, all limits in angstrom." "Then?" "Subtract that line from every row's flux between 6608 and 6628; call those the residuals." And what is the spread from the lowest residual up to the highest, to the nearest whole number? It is 28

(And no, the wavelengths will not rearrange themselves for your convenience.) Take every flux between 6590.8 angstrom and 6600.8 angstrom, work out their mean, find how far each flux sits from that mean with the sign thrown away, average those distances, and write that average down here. 6.5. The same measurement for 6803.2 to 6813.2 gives 7.9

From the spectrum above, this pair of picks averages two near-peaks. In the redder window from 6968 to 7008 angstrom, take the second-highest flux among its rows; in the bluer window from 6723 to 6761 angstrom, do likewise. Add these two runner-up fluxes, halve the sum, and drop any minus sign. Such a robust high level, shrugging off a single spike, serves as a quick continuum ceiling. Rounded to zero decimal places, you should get 131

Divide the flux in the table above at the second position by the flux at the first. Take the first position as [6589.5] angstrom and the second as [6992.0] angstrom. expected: 0.91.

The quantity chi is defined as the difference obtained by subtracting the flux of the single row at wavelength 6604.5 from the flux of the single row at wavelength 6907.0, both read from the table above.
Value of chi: 23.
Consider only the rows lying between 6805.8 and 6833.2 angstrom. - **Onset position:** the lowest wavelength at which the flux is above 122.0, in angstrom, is 6812.0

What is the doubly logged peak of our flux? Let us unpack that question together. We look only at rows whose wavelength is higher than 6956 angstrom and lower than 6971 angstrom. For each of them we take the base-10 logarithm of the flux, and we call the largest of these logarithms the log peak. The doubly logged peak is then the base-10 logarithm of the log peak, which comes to 0.323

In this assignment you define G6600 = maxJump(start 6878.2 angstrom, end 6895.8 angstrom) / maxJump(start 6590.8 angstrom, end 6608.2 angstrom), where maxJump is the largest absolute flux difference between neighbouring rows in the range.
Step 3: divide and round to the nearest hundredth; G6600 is 0.92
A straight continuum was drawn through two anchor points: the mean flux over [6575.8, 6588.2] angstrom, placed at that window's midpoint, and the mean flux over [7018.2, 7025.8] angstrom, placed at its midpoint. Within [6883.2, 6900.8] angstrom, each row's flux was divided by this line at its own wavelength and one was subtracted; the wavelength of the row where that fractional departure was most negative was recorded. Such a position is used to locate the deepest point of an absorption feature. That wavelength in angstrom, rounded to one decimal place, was 6897.0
